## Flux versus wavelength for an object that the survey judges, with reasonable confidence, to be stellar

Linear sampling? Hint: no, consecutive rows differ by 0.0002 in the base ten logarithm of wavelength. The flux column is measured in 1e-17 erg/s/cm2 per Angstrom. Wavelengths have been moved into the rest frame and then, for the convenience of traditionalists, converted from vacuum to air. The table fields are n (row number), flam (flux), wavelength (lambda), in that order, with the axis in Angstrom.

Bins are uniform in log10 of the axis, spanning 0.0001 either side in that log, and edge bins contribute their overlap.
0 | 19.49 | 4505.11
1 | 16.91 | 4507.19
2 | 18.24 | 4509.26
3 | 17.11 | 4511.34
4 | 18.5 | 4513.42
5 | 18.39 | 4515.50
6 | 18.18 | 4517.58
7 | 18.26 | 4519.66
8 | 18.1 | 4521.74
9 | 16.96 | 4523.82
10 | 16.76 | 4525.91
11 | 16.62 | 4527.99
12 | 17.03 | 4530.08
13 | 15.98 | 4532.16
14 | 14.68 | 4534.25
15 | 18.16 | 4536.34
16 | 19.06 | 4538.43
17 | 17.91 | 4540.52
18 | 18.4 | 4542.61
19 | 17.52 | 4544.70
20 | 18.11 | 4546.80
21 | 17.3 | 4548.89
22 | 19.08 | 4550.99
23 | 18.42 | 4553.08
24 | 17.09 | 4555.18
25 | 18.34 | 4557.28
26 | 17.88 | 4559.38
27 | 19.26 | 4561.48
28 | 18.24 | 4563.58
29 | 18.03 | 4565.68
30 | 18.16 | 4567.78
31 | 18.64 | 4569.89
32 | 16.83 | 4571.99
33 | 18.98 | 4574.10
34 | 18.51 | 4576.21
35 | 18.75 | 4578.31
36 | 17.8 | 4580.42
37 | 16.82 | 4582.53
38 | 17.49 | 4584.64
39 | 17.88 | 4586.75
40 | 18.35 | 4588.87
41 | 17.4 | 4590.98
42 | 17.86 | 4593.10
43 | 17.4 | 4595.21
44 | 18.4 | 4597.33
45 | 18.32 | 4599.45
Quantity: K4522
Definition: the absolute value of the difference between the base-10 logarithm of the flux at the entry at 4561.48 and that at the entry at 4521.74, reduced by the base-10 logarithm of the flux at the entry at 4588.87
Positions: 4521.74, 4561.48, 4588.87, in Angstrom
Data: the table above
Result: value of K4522 -1.24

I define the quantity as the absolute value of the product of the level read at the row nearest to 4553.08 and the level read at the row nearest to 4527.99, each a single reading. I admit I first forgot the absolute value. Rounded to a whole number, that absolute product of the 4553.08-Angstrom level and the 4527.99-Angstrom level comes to 306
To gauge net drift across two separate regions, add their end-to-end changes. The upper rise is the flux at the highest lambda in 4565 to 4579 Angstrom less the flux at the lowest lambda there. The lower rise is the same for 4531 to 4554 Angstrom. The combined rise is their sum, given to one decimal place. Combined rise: 3.2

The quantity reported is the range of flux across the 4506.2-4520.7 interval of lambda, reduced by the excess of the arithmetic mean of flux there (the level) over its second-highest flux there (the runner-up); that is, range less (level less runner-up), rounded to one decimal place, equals 2.0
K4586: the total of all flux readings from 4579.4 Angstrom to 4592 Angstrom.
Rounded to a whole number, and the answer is 106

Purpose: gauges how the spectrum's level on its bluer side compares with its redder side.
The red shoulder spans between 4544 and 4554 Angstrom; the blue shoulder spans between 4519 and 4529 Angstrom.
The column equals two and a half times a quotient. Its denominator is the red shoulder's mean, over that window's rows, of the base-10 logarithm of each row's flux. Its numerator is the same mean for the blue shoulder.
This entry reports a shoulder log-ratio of 2.46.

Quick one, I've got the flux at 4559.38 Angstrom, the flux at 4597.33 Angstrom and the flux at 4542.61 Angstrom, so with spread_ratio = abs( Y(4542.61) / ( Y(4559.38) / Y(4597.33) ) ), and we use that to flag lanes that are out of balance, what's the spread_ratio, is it 18.9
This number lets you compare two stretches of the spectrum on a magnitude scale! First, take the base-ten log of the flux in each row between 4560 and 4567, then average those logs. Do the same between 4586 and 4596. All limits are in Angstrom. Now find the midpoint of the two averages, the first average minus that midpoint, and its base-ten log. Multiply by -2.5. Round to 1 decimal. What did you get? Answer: 5.1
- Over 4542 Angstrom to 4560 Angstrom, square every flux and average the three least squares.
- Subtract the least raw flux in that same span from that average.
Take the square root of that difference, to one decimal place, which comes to 16.8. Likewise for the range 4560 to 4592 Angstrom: 16.5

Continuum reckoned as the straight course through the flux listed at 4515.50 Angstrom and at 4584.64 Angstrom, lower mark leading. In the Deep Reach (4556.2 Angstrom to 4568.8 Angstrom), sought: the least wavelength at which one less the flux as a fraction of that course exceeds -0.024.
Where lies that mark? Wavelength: 4559.38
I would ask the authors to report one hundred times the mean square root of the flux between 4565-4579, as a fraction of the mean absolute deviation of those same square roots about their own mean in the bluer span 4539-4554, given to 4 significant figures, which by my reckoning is 8012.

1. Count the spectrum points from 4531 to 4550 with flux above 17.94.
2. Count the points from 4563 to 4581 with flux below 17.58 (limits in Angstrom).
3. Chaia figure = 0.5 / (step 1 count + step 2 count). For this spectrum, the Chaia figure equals 0.100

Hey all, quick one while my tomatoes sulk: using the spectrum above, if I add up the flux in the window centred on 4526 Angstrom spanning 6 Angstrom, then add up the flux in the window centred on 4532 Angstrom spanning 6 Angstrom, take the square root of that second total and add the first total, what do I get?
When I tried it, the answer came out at 57.2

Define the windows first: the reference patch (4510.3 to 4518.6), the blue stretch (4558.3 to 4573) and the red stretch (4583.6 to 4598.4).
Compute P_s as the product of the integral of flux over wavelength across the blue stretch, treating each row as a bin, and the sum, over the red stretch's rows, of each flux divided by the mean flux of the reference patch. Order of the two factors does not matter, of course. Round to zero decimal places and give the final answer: 1847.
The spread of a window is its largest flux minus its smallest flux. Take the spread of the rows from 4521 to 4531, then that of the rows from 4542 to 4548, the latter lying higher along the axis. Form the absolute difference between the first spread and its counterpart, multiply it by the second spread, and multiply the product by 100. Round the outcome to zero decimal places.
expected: 53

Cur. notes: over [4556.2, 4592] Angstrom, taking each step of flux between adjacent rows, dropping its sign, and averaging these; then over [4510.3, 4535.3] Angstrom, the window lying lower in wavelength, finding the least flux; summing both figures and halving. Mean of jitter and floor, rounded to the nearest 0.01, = 7.74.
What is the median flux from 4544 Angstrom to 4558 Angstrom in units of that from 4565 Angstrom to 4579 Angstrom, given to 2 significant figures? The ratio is 0.98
